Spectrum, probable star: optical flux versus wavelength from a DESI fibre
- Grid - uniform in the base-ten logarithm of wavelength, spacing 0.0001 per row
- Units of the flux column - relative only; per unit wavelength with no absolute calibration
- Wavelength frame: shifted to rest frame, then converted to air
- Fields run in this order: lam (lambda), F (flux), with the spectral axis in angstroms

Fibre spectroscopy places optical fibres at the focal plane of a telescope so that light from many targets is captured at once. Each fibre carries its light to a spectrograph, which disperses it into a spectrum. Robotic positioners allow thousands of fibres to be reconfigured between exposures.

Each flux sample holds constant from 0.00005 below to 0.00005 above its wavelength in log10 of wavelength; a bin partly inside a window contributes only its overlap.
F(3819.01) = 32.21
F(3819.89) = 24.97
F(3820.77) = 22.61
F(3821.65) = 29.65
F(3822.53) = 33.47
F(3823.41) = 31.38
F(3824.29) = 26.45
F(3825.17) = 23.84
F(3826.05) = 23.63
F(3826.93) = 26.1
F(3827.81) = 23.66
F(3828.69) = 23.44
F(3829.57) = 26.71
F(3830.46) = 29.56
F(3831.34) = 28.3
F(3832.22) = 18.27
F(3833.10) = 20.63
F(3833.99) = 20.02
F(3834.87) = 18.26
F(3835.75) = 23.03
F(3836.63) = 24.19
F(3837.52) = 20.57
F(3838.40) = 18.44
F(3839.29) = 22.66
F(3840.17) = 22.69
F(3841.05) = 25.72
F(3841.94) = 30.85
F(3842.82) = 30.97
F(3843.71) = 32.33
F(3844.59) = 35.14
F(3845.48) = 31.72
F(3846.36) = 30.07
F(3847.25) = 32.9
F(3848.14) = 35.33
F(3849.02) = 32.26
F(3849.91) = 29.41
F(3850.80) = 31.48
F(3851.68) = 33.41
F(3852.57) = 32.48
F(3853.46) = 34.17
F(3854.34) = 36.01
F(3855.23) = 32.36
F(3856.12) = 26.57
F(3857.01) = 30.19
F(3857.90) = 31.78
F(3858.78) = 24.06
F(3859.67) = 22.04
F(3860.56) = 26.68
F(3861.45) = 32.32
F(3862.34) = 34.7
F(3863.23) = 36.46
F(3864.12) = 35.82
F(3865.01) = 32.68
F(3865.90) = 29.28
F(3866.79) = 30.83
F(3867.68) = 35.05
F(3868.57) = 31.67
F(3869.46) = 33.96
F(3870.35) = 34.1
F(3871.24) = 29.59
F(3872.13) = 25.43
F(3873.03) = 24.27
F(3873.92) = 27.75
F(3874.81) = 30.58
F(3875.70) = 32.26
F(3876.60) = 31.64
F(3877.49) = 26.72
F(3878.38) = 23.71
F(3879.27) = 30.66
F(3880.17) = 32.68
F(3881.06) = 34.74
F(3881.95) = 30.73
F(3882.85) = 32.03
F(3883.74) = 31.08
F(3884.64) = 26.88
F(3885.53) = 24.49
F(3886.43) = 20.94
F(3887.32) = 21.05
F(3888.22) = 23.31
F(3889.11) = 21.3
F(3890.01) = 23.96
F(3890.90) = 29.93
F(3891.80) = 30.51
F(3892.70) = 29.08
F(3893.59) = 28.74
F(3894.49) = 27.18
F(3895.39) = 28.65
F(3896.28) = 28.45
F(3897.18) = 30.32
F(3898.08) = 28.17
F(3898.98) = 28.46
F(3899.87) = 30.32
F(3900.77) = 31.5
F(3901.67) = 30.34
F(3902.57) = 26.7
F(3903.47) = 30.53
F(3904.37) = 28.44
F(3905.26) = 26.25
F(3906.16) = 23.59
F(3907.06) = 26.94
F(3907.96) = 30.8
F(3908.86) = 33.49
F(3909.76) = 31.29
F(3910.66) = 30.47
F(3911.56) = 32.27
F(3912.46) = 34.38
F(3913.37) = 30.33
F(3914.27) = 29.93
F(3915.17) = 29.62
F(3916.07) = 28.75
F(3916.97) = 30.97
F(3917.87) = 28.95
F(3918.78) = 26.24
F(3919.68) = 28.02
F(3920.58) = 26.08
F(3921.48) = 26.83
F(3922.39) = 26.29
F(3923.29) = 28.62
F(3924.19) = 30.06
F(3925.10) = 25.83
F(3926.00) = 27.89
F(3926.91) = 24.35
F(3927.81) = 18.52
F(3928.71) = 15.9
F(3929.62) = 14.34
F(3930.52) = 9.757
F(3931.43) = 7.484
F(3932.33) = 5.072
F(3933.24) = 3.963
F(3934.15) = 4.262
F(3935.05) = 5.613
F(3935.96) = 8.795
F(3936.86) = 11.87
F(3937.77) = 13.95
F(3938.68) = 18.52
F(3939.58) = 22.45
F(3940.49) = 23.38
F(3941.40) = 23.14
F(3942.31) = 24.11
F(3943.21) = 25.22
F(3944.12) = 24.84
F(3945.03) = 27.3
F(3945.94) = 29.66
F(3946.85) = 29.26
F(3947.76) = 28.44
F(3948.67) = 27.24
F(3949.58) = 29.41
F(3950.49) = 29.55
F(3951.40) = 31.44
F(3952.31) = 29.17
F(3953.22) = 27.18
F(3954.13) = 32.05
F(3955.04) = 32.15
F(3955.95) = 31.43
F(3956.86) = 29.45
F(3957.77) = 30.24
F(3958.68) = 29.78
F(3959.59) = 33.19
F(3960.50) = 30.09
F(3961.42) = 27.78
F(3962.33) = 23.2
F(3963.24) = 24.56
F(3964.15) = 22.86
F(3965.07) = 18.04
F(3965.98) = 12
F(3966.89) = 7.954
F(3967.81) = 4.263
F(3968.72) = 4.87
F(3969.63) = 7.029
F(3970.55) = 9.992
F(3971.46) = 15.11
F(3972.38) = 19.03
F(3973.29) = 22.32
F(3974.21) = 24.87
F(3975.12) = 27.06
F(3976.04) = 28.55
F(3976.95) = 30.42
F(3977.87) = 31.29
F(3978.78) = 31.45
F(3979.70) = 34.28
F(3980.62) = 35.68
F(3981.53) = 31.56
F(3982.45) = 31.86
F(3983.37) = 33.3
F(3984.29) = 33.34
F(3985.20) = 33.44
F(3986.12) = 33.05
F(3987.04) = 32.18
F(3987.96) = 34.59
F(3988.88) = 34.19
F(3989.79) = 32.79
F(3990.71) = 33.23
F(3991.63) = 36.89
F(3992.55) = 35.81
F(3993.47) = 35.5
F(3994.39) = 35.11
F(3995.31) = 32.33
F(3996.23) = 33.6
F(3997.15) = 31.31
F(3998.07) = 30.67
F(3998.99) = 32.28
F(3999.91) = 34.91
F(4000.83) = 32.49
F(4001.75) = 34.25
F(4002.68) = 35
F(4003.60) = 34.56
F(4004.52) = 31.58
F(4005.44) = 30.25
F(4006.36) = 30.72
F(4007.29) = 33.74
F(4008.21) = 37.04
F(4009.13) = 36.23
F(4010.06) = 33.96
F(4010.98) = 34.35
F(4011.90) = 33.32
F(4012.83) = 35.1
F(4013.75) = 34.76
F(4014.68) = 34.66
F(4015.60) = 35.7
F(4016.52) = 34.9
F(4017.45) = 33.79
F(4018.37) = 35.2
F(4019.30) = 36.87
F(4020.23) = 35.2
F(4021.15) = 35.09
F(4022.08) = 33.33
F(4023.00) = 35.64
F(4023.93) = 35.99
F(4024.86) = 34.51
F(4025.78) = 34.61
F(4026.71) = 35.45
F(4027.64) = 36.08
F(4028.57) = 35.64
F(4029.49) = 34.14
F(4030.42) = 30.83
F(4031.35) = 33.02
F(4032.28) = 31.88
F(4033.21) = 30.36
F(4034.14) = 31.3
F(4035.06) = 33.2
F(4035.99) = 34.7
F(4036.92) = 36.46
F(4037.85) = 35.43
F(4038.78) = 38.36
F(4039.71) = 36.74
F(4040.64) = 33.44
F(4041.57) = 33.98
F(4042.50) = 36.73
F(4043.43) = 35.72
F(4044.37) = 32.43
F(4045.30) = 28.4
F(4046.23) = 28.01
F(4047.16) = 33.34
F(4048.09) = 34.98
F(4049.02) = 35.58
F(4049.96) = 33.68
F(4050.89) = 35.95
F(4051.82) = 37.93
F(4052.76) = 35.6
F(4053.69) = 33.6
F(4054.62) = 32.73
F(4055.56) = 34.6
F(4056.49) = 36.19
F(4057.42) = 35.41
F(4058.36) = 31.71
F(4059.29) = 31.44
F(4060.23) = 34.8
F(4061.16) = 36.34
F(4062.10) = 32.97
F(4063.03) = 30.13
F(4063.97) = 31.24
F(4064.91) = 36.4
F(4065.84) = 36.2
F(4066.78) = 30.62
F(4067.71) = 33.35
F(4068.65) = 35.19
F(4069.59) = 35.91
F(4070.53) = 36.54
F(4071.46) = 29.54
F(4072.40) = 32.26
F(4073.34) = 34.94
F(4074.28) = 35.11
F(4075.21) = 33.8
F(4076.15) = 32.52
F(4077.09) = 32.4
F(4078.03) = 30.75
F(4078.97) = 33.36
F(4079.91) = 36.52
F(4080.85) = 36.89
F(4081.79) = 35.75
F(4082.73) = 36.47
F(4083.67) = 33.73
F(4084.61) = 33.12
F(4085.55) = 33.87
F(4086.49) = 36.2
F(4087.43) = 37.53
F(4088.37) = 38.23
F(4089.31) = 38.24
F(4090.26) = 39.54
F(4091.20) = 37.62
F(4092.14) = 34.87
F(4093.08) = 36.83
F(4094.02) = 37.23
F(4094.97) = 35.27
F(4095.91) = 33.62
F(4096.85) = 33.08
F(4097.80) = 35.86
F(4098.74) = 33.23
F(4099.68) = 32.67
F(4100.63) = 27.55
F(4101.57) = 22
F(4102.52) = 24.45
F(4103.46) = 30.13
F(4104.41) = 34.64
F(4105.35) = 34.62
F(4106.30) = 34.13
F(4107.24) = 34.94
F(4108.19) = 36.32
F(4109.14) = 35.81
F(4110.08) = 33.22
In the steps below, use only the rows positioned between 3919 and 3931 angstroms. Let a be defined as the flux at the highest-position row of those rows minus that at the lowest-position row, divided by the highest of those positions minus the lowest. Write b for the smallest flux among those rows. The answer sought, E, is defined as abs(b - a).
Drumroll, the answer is 11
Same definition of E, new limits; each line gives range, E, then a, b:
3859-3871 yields 21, 1.13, 22.04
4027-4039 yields 30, 0.20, 30.36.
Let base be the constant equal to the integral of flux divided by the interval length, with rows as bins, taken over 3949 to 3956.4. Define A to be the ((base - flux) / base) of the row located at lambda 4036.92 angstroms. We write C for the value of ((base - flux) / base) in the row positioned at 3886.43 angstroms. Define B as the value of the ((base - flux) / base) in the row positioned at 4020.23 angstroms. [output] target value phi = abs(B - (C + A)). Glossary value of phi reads 0.27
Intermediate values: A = -0.2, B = -0.16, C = 0.31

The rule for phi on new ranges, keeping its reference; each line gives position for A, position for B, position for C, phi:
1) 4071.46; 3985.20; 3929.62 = 0.65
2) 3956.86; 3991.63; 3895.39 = 0.30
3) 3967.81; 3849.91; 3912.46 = 0.69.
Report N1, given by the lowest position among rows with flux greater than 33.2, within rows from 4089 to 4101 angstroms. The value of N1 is 4089.31 angstroms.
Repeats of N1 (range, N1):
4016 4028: 4016.52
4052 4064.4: 4052.76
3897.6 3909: 3908.86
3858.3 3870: 3862.34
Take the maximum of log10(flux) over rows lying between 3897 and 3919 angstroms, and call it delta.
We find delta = 1.54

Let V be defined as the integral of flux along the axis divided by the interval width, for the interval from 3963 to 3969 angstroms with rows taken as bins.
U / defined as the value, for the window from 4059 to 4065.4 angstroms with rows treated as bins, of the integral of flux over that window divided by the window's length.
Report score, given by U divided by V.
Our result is 2.50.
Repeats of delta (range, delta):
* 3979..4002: 1.57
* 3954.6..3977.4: 1.52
